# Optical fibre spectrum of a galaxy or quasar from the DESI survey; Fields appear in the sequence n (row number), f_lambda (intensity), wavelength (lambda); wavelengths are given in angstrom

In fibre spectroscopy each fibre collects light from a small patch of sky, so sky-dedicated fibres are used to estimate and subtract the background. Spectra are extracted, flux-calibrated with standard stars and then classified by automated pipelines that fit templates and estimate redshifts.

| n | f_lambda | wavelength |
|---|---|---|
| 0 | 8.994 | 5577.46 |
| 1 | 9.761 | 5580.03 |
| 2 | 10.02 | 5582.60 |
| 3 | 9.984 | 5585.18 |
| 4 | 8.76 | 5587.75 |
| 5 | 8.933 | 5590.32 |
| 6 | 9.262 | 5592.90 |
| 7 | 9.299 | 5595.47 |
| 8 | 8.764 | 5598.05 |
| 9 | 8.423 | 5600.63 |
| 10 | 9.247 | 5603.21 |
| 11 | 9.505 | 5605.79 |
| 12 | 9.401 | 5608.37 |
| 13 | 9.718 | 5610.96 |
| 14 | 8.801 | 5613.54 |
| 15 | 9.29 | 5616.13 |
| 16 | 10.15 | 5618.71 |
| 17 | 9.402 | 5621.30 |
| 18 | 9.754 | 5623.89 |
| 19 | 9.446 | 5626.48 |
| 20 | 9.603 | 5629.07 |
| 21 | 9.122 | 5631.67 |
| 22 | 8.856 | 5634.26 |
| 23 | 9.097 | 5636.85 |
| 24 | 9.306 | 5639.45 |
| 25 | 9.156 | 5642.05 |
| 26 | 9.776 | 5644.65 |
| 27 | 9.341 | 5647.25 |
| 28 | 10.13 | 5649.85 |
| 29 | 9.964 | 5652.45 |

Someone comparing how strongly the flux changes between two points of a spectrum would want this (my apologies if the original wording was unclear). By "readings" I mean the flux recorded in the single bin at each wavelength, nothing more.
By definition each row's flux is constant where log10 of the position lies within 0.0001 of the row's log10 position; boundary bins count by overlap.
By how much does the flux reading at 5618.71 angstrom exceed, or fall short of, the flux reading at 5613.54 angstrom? 1.3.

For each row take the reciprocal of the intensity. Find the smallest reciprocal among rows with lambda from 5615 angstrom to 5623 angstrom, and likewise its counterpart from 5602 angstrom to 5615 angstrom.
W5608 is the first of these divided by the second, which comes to 0.96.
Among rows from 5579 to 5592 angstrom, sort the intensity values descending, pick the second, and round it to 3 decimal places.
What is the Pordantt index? 9.984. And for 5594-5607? 9.299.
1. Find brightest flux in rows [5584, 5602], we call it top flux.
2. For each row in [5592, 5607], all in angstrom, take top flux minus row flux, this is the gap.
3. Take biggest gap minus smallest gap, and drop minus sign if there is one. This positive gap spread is 1.1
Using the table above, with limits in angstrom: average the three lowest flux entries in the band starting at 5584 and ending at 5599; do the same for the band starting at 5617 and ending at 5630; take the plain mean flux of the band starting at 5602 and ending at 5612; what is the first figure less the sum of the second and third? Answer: -10.1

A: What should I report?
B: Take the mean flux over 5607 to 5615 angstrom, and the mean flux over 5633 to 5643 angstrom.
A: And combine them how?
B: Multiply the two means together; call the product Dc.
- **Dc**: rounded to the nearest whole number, 85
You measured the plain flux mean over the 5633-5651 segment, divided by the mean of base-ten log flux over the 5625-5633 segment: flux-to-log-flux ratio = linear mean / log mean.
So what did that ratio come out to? 9.64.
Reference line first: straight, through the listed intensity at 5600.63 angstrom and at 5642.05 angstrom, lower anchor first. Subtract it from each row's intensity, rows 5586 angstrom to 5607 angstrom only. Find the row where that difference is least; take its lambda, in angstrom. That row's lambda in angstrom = 5600.63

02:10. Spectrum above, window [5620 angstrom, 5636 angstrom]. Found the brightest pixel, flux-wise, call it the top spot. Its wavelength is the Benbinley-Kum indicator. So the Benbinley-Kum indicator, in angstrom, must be 5623.89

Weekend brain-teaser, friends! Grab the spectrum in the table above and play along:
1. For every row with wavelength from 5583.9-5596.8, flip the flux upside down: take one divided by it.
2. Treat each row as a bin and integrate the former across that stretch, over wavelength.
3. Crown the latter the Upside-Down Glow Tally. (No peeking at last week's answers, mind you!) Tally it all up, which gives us 1.4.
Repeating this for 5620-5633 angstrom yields 1.4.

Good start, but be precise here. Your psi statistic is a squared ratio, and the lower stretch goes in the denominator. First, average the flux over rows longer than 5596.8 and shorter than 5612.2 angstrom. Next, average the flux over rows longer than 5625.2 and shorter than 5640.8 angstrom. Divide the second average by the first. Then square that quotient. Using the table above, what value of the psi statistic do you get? 1.01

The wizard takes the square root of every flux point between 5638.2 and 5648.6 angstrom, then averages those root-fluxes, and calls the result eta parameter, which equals 3.06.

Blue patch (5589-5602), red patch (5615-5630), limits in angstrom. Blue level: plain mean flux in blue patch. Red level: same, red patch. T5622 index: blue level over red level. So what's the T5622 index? 0.93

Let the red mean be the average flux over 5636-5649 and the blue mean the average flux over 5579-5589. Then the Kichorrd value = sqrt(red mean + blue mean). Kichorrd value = 4.36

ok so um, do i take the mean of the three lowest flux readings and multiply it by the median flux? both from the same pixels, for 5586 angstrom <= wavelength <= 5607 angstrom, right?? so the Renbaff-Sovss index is 78.6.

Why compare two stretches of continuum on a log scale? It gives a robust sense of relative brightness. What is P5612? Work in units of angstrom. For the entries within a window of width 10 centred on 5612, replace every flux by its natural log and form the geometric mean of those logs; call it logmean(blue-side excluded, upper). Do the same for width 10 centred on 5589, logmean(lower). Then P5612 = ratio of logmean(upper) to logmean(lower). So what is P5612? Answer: 1.004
